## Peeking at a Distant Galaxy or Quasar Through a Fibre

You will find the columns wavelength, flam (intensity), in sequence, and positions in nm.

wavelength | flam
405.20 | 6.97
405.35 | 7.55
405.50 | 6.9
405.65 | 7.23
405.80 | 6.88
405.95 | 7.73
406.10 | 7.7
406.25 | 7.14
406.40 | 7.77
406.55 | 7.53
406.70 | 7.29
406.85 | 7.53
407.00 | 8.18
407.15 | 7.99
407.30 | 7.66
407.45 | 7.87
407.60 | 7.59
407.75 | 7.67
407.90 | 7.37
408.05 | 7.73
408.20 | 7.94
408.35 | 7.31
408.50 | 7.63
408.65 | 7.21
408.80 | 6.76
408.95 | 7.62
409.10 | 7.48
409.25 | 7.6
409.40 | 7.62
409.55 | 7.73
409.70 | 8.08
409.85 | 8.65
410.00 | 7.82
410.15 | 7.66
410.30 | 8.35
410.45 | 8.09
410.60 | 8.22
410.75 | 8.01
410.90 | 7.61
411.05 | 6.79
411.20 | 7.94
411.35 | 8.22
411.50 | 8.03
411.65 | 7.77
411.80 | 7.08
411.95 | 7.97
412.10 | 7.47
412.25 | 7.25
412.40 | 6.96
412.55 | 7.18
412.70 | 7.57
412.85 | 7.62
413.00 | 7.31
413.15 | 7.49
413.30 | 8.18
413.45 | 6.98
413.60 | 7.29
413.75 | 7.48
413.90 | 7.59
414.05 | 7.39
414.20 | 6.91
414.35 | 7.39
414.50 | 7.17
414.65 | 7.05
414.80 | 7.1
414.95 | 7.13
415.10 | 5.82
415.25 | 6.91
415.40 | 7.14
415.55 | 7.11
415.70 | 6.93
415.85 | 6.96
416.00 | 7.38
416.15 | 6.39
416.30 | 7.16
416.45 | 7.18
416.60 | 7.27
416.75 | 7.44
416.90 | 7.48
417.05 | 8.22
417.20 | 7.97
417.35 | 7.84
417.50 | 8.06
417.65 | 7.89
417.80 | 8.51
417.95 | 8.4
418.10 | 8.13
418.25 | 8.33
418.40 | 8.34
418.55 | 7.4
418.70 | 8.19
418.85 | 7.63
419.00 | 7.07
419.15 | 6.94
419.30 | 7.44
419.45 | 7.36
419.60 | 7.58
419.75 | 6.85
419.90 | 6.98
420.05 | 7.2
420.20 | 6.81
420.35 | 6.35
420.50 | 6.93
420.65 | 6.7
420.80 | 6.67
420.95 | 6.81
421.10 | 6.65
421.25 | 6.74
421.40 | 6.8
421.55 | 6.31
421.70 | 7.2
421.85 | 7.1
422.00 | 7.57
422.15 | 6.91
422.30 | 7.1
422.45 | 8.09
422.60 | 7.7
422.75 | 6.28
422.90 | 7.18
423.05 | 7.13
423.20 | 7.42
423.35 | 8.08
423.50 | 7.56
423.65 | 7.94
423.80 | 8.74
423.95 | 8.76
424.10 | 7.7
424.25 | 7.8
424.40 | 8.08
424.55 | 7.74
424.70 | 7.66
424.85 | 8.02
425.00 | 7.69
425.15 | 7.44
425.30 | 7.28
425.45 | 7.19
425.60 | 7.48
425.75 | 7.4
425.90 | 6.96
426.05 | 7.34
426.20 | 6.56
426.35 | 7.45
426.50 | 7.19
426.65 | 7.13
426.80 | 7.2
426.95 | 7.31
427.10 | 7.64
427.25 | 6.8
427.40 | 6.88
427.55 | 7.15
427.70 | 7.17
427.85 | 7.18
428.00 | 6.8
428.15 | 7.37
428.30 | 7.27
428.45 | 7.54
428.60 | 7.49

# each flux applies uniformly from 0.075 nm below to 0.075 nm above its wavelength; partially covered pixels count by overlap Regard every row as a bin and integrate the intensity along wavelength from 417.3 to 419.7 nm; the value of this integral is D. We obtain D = 18.7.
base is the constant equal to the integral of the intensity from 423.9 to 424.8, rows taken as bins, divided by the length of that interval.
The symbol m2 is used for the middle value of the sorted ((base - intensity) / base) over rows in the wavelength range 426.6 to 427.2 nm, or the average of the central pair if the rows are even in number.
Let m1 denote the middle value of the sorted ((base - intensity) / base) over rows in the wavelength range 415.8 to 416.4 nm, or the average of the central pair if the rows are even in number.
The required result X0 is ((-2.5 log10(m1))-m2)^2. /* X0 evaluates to 5.3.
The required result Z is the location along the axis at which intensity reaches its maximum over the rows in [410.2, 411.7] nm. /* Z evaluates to 410.30 nm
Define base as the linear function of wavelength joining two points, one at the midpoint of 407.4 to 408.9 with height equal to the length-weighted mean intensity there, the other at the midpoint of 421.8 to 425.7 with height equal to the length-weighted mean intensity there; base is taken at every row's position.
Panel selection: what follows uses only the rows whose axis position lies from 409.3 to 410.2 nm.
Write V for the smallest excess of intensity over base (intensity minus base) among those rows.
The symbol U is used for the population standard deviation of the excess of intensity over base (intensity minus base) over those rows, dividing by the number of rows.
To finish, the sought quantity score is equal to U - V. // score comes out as 0.2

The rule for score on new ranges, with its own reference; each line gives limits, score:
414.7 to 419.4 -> 2.3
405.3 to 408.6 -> 0.9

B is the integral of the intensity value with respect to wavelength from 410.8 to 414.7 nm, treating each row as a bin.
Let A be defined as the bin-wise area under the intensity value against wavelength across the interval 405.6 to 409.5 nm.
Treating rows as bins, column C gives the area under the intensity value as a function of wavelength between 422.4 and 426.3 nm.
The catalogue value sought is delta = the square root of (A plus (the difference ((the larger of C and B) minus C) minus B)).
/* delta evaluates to 0.58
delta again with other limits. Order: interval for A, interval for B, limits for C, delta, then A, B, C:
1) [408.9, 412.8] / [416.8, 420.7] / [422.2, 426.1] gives 0.78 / 30.1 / 29.5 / 29.7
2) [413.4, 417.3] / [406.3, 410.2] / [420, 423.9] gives 0.34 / 28.0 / 29.9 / 27.9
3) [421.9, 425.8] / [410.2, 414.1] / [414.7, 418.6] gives 0.72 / 29.7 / 29.7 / 29.2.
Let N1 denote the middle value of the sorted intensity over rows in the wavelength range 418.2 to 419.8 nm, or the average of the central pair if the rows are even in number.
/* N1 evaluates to 7.4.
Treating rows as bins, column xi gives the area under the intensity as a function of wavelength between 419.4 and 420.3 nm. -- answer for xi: 6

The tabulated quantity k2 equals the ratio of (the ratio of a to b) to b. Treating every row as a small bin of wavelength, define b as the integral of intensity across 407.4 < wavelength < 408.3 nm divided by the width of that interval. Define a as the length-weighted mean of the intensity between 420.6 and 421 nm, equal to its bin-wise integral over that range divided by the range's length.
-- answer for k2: 0.114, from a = 6.72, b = 7.68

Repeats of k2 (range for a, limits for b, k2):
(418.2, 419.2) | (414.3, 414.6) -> 0.146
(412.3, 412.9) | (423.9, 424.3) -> 0.113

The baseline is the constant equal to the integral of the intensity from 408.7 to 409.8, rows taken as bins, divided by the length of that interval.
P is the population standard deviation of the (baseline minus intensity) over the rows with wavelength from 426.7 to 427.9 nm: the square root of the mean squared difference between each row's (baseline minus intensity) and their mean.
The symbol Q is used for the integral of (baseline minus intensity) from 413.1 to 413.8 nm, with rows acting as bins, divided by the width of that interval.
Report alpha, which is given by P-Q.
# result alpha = 0.2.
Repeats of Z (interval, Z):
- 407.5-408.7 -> 408.20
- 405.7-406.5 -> 406.40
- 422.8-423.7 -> 423.35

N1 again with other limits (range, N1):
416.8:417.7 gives 7.9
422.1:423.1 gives 7.1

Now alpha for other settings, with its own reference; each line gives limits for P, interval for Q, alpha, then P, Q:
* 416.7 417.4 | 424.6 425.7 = 0.3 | 0.30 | 0.03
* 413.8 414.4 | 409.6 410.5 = 0.8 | 0.25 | -0.53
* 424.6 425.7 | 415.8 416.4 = -0.3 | 0.26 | 0.59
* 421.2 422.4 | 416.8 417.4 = 0.6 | 0.35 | -0.29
